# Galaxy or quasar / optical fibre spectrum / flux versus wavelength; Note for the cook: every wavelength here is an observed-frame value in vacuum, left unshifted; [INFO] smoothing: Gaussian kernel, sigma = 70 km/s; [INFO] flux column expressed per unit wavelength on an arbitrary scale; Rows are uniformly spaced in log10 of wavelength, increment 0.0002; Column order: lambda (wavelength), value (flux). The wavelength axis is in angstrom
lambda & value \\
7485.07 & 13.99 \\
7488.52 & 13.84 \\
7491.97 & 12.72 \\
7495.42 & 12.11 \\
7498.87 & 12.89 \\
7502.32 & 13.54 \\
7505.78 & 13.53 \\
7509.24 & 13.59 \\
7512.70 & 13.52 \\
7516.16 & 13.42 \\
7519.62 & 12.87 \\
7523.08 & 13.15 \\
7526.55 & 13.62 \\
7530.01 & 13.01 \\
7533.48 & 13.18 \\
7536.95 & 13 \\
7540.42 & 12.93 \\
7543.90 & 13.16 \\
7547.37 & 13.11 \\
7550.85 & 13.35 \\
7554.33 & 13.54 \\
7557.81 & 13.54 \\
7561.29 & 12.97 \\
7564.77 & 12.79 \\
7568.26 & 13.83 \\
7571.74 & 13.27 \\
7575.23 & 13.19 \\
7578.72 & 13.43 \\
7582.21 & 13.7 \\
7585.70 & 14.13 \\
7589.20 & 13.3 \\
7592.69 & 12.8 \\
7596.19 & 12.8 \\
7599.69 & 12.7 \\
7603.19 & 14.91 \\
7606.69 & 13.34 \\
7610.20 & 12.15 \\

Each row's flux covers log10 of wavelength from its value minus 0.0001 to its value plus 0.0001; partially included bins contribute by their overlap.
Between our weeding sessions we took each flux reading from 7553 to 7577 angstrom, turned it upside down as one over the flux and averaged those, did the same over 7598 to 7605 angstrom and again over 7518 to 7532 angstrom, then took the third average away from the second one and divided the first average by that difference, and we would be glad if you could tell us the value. -24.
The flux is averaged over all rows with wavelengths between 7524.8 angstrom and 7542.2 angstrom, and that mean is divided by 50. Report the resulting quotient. 0.263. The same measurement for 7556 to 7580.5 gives 0.266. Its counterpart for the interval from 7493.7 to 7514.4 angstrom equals 0.264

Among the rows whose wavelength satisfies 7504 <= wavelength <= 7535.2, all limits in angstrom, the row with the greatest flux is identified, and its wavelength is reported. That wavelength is 7526.55 angstrom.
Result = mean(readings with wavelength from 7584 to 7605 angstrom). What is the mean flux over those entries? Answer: 13.4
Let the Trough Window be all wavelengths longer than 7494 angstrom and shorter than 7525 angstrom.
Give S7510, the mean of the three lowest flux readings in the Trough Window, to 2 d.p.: 12.62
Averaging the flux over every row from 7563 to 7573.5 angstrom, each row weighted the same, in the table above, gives 13.30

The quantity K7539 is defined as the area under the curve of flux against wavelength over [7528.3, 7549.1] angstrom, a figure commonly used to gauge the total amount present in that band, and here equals 272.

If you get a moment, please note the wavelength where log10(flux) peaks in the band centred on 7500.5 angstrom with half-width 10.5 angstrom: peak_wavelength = 7509.24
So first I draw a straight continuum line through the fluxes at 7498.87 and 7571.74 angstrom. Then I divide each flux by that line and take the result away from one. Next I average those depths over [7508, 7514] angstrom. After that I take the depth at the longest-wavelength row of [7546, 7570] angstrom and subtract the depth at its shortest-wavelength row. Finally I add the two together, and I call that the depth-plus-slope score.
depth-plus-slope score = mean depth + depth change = -0.093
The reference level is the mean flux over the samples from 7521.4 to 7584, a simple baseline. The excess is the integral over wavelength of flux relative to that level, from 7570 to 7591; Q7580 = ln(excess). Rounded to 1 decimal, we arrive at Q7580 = 1.6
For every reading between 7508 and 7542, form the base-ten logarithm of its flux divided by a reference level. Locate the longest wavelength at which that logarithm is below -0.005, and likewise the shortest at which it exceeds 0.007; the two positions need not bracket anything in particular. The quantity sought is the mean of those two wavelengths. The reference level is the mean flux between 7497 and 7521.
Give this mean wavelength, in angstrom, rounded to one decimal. 7524.8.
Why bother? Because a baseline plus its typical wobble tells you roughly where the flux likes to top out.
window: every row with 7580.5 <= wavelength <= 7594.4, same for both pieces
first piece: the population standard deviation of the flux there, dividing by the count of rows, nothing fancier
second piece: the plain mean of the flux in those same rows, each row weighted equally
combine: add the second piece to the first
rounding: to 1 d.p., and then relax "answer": 14.0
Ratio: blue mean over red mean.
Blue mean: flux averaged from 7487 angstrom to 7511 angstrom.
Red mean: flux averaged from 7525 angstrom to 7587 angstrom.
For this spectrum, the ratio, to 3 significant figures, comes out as 0.989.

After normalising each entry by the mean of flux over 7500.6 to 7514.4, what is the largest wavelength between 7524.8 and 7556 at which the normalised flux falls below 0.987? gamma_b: 7550.85 angstrom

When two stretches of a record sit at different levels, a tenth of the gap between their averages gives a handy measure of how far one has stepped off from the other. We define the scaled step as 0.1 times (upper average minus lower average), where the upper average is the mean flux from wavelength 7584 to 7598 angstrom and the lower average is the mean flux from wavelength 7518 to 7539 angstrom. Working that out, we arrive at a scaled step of 0.01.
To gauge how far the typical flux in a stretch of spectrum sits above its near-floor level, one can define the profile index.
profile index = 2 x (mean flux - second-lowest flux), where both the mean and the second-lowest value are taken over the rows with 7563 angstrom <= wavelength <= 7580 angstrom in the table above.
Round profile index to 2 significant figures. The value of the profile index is 0.22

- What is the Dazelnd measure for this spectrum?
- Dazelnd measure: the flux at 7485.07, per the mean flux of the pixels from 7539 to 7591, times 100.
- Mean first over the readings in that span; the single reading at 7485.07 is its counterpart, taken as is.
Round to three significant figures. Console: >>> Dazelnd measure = 105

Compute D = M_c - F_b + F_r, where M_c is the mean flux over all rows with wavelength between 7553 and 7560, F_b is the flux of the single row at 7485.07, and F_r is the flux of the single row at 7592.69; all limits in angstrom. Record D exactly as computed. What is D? 12.3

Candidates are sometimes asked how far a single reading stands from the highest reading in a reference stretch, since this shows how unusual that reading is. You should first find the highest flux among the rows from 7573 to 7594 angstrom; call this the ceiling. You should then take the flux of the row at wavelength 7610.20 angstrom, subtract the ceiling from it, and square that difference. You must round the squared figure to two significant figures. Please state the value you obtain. 3.9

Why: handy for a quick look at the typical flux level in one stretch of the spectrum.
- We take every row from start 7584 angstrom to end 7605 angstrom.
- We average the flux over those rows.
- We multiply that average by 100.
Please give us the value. 1344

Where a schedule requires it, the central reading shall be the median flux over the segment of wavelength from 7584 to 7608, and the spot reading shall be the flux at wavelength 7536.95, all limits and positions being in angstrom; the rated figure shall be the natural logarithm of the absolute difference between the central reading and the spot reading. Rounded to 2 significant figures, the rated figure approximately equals -1.2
